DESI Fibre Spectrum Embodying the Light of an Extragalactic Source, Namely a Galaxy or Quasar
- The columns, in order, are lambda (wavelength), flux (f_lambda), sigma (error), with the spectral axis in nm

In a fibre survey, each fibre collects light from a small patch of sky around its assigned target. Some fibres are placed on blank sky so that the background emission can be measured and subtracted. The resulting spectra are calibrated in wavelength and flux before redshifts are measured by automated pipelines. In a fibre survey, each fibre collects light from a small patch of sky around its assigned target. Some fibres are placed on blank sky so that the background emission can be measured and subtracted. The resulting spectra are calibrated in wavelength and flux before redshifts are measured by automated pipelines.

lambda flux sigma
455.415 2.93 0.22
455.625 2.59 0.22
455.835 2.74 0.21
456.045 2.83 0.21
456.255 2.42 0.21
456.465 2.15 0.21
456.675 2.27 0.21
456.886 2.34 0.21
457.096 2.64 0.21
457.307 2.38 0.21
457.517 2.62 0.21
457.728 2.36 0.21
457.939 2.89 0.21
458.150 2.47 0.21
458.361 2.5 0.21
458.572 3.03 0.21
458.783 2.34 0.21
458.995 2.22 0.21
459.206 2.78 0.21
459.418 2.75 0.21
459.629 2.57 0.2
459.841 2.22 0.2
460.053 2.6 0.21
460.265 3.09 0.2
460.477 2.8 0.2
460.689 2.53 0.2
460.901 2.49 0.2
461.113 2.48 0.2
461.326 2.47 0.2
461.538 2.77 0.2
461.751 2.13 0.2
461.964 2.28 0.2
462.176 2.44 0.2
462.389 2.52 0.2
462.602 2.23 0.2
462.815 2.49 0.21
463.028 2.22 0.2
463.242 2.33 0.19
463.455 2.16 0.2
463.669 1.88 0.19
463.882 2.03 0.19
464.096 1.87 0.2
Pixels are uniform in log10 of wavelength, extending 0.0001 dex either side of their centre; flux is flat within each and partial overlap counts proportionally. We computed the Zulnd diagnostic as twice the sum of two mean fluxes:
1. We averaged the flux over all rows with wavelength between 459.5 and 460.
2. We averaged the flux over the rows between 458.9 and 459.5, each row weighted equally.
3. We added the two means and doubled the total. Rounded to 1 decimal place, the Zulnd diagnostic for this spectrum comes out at 10.0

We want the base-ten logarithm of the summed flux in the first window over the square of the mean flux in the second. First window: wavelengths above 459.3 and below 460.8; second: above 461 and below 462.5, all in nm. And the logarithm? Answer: 0.49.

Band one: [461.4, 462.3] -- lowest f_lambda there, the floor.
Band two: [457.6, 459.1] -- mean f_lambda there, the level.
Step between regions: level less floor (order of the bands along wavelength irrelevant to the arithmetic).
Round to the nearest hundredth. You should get 0.41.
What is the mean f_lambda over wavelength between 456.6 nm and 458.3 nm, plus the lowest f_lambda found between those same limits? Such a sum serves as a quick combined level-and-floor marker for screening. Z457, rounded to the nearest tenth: 4.8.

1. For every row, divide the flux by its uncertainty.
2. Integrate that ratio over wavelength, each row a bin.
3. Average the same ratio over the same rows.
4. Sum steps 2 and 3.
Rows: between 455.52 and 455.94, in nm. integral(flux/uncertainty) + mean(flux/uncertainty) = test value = 18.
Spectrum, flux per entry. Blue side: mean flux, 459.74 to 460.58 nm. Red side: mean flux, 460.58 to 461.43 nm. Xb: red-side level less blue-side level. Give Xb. -0.19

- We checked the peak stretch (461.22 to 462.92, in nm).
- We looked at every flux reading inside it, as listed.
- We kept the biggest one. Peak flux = 2.77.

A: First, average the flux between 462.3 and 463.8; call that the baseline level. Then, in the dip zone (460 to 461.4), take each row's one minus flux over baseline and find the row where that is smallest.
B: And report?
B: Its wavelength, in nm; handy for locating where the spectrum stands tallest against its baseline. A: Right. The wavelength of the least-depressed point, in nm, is 460.265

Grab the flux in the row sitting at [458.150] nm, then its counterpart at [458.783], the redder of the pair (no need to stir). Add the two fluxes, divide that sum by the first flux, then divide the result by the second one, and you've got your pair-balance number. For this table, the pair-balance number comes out 0.83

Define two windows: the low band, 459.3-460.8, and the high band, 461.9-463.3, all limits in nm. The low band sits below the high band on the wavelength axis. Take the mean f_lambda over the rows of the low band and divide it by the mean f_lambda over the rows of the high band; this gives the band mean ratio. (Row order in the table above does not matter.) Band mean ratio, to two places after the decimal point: 1.12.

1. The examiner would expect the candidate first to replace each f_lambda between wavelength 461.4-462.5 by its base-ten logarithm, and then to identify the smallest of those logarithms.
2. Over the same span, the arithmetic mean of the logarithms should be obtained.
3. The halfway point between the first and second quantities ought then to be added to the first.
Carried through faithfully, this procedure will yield 0.684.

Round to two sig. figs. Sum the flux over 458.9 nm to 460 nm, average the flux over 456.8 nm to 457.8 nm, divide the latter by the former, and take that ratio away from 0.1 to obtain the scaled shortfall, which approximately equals -0.097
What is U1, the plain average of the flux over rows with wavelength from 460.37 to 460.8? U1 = 2.67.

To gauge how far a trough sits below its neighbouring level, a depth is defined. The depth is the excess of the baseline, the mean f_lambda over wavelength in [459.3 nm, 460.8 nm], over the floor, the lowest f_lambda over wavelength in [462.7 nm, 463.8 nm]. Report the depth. 0.8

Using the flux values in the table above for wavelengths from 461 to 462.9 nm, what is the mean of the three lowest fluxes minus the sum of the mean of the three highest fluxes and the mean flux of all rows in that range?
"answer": -2.80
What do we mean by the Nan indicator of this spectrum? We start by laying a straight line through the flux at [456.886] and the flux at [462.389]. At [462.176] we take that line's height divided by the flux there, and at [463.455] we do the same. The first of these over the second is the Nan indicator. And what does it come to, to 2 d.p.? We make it 0.87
